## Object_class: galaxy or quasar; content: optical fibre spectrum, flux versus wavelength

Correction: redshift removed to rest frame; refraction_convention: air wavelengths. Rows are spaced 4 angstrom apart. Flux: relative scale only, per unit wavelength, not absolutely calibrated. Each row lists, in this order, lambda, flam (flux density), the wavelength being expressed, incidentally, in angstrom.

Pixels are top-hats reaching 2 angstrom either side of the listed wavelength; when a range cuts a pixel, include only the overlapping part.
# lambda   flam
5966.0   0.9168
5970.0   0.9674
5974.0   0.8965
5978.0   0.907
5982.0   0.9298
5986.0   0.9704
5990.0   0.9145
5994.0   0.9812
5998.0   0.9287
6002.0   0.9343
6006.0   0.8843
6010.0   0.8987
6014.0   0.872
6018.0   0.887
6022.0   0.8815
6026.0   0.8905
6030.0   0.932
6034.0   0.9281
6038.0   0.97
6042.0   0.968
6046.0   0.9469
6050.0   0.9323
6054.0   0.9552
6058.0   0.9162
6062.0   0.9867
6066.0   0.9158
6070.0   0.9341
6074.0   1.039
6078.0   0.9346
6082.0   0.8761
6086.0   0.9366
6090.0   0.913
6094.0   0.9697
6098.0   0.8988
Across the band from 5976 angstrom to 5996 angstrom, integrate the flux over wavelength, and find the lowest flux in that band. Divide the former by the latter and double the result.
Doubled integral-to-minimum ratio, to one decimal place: 41.5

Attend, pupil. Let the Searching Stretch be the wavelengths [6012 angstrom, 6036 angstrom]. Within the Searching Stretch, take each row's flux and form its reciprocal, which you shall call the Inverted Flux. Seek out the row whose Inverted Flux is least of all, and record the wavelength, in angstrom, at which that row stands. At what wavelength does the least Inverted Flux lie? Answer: 6030.0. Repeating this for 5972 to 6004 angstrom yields 5994.0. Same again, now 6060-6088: 6074.0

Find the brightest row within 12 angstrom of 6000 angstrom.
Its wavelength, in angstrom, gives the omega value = 5994.0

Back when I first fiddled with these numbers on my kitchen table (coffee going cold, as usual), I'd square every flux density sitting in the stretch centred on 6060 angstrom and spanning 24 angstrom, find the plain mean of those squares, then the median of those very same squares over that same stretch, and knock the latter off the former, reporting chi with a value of 0.013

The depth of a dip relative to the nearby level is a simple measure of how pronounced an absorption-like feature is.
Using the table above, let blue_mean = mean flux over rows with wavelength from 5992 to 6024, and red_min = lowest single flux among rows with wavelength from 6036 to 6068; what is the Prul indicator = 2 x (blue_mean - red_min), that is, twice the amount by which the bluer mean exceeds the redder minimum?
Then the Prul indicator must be -0.015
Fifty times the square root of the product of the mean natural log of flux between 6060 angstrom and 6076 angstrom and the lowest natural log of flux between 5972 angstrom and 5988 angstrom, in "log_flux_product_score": 3.0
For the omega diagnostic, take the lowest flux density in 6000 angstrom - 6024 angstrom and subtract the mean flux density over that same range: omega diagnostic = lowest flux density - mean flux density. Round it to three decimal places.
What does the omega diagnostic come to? -0.021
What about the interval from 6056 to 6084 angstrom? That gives -0.067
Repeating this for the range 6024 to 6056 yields -0.050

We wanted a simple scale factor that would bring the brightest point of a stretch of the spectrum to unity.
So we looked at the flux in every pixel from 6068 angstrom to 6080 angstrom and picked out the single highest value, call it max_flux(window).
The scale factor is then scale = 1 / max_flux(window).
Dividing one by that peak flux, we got 0.962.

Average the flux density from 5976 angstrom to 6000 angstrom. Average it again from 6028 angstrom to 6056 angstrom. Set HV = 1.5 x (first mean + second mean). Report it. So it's 2.83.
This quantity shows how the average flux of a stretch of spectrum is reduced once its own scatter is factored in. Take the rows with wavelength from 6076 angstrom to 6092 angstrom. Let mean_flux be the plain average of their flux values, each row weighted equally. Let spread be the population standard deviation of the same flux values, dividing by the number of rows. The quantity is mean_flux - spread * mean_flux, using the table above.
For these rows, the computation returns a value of 0.893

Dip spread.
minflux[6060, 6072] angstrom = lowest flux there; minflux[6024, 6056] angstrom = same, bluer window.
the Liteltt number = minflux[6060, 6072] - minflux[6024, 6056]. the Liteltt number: 0.03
